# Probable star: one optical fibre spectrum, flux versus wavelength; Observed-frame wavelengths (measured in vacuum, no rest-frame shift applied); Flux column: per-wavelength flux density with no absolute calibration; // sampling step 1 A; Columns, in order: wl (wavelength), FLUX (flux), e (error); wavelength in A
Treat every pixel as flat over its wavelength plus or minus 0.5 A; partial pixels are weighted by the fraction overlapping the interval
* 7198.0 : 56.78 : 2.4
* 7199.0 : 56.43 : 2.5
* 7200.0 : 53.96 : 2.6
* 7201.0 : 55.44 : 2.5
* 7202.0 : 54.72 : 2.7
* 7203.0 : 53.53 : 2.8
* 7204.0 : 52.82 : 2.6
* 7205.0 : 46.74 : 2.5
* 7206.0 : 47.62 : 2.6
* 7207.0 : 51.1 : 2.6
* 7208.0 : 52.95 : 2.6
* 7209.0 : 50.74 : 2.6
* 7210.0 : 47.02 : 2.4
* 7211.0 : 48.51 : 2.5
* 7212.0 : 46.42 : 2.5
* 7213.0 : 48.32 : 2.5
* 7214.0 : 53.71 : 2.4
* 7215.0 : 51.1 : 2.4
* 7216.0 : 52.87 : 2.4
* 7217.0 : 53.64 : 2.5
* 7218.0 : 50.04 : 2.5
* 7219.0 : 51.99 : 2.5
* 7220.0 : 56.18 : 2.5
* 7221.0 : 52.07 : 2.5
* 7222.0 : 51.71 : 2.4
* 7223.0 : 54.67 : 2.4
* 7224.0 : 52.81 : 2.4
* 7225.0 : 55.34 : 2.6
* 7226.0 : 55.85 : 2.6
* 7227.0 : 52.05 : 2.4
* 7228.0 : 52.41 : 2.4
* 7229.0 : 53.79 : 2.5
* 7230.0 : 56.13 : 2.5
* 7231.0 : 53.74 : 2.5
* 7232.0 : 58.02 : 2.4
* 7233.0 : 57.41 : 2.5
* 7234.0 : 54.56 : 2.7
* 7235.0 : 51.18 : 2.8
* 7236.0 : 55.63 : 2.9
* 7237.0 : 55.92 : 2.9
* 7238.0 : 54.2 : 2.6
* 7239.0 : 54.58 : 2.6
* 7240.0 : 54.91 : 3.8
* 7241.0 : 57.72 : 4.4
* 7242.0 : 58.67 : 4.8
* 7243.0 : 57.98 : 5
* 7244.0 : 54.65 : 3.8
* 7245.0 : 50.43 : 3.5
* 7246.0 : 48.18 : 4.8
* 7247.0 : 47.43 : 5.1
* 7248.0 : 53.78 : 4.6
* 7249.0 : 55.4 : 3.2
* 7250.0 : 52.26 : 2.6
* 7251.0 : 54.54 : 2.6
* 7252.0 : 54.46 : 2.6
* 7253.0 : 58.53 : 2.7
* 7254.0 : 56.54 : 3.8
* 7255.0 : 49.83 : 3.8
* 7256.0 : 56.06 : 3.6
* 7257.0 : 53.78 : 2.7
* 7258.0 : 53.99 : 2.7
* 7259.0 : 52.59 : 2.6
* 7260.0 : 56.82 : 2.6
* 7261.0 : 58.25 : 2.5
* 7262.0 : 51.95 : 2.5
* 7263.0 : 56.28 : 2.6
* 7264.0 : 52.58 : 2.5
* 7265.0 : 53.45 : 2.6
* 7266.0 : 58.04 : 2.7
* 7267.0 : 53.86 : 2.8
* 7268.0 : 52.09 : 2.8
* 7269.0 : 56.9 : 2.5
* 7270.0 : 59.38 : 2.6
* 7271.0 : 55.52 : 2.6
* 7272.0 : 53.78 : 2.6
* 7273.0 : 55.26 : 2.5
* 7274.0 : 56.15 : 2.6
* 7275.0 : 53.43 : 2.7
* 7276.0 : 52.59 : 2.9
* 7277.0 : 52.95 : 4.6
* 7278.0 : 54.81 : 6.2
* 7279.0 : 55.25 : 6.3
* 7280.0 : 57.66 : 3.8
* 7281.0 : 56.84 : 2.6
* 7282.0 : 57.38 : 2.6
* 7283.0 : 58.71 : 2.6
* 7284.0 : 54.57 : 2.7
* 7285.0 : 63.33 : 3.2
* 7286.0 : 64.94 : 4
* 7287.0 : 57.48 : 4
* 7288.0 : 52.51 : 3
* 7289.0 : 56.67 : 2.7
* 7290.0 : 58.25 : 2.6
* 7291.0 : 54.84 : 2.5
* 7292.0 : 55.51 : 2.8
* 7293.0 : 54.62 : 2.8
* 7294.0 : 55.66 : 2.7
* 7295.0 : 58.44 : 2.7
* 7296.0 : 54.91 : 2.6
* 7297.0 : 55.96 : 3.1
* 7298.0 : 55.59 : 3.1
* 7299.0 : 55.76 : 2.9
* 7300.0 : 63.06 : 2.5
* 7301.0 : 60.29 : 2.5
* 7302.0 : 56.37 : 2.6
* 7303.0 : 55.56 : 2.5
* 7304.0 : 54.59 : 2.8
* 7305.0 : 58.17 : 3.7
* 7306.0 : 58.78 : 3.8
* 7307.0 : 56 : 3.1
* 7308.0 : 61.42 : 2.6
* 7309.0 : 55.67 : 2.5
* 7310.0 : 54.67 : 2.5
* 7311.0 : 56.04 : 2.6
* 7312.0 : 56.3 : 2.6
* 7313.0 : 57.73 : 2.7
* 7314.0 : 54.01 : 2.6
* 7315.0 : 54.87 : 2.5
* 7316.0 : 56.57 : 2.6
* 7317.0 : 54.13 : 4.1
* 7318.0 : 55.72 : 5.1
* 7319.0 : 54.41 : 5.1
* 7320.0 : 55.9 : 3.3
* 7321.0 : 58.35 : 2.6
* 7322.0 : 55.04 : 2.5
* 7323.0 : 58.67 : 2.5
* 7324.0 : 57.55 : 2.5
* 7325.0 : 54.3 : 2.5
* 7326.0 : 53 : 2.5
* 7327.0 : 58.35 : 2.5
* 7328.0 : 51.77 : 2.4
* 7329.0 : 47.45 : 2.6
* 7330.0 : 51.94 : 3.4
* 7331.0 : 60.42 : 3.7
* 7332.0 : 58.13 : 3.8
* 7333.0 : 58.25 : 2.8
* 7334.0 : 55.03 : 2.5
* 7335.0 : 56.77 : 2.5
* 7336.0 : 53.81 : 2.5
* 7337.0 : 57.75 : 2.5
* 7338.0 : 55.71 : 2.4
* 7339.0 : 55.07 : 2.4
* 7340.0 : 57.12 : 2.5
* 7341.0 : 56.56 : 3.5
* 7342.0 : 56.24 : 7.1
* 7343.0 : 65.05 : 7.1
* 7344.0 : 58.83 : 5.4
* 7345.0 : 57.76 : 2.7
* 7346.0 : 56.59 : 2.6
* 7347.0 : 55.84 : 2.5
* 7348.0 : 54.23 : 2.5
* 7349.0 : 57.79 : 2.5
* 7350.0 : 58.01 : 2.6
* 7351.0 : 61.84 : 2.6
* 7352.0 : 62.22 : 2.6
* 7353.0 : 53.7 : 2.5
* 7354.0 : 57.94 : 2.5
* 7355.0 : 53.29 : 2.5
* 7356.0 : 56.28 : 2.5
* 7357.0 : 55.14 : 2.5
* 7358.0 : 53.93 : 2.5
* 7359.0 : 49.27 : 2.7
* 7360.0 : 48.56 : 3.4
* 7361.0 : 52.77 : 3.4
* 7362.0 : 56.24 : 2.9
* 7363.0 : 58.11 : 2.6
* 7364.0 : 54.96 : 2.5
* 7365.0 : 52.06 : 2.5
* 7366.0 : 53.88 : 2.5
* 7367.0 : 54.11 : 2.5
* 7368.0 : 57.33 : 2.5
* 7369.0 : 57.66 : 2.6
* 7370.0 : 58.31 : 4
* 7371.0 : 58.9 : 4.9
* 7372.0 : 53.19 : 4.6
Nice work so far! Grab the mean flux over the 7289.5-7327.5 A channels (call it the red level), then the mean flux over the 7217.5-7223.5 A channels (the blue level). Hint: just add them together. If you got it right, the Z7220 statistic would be 109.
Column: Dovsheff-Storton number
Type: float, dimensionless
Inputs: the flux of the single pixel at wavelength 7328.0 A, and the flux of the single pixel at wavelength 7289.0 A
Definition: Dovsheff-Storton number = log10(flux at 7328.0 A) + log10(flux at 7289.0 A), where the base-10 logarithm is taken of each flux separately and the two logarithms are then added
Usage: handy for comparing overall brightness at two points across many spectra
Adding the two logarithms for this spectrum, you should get 3.47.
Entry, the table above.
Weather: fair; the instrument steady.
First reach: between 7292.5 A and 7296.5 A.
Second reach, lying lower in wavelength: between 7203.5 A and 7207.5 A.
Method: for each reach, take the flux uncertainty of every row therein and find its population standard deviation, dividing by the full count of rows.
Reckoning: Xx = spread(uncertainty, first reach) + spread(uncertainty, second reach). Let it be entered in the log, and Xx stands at 0.1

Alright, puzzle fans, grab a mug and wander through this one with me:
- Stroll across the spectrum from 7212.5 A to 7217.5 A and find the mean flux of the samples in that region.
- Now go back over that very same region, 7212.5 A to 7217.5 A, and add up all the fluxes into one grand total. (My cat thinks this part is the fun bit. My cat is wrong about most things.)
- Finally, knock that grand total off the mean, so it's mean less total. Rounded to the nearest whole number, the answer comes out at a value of -208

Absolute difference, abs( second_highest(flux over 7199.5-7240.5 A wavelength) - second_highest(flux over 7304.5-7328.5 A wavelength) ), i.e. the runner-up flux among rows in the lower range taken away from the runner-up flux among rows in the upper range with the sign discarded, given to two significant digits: 1.4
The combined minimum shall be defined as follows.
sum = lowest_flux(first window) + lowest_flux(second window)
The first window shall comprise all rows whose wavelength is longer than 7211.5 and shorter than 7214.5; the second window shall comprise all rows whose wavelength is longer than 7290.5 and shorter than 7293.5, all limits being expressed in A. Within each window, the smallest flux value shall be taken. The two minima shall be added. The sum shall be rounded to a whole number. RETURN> 101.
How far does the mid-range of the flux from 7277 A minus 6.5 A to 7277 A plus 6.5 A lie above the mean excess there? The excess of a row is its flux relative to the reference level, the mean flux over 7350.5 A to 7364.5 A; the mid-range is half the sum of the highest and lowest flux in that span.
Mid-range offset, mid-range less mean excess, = 55.5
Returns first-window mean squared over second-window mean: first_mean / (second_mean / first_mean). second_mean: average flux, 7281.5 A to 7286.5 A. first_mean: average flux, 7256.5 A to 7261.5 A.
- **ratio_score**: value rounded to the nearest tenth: 50.8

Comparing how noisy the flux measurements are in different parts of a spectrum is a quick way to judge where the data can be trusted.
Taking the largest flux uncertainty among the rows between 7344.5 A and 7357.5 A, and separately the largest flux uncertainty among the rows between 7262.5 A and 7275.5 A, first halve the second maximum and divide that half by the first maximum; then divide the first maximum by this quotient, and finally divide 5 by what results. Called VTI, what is 1.0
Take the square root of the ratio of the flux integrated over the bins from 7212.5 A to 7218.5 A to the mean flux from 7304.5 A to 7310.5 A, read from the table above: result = 2.32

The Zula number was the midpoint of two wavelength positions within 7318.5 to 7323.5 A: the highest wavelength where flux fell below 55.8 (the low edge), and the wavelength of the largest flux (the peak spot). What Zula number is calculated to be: 7322.5 A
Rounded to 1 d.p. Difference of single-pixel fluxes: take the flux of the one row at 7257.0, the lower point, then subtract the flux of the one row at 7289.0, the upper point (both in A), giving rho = -2.9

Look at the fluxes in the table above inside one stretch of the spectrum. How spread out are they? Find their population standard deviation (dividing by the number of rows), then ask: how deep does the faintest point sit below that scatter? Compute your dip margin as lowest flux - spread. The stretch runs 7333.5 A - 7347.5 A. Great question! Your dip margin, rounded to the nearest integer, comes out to 51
